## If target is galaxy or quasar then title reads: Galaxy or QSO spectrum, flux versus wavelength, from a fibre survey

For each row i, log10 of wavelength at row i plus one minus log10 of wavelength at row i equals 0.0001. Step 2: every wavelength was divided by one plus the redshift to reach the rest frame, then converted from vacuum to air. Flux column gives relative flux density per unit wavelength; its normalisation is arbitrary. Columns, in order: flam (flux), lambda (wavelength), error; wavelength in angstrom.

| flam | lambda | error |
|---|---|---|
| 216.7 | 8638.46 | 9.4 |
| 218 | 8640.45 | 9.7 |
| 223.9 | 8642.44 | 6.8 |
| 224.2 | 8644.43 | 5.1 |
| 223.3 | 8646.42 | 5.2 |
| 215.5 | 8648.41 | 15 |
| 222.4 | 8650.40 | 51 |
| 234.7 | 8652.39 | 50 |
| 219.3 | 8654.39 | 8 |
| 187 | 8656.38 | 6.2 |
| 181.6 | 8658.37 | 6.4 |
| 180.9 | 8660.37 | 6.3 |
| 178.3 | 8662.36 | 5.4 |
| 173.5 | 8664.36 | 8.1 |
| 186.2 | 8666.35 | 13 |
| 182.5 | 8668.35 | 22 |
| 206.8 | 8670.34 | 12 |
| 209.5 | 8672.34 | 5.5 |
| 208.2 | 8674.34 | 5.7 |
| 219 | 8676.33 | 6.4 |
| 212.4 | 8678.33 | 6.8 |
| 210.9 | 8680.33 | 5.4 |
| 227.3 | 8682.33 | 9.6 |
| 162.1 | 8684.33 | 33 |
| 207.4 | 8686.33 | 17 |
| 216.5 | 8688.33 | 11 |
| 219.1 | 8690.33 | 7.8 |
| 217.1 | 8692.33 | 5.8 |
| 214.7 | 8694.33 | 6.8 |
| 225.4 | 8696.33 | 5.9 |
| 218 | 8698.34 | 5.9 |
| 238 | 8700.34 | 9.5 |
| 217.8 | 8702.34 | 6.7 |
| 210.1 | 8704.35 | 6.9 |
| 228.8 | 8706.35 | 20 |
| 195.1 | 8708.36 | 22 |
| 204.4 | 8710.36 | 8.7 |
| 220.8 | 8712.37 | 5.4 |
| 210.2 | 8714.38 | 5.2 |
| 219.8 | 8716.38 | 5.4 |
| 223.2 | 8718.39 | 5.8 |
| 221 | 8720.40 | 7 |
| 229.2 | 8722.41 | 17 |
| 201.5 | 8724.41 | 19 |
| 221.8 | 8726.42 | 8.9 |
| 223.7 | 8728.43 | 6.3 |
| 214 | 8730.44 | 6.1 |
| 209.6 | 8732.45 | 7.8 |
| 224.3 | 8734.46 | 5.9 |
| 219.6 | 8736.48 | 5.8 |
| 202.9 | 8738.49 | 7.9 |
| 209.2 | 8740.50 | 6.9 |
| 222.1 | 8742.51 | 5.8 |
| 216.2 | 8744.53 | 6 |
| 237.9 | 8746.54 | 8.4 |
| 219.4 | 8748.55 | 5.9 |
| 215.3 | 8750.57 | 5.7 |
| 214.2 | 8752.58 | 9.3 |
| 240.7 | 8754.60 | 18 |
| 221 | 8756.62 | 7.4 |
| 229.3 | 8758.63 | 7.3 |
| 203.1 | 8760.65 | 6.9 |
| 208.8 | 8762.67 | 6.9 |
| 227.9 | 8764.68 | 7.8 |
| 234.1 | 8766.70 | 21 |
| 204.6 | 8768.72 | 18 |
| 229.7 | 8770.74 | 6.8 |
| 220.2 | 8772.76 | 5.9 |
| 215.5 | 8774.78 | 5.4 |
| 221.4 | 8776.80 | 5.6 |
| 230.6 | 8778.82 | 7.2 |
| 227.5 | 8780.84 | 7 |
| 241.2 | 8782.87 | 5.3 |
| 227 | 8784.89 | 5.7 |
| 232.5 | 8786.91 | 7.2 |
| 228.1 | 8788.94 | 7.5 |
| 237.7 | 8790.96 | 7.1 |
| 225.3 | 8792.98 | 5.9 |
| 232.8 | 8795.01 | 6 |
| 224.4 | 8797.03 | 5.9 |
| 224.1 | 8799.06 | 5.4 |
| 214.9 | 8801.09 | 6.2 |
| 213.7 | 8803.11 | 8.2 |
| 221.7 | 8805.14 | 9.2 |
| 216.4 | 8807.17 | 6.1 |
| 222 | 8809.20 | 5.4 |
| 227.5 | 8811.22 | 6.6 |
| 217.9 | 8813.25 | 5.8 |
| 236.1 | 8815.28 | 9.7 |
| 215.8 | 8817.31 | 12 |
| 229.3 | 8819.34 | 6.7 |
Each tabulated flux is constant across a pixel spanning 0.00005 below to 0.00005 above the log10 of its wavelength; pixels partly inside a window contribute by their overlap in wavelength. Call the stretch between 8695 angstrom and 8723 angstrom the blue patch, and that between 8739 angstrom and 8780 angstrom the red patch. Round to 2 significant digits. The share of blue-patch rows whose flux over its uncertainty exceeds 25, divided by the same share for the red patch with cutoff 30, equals 1.2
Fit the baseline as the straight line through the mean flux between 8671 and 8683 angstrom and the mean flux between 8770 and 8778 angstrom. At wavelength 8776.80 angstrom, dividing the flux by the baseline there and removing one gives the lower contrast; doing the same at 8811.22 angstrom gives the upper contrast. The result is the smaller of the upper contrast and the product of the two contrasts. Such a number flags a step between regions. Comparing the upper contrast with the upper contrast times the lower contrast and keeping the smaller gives 0.000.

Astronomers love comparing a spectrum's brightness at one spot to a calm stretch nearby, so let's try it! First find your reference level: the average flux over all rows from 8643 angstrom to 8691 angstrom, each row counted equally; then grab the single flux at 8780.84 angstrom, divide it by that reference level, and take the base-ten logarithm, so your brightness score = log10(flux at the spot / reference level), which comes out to 0.046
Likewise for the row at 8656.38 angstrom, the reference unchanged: -0.039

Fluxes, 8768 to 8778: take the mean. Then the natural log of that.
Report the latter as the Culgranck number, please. 5.39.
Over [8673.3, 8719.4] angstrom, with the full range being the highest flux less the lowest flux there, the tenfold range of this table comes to 759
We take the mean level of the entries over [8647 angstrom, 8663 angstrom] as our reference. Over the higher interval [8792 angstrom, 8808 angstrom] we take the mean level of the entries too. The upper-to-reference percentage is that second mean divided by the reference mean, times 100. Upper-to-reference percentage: 109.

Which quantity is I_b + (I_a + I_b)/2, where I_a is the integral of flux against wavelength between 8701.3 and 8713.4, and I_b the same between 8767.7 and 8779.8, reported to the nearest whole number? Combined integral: 5286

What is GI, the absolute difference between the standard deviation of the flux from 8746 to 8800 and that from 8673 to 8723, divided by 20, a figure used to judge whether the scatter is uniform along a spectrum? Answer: 0.2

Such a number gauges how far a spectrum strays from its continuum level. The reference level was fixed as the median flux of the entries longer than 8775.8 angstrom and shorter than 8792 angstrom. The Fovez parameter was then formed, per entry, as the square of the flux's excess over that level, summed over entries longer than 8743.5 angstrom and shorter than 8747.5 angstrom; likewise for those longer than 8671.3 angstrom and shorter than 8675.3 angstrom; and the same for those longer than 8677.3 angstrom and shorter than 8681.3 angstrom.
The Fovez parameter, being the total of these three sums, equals 1715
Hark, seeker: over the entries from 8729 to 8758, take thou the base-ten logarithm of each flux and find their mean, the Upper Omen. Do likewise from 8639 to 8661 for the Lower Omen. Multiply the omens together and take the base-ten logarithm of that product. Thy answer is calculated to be 0.736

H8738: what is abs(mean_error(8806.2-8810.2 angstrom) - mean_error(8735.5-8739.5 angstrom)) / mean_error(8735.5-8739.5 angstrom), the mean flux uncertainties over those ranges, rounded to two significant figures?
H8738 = 0.16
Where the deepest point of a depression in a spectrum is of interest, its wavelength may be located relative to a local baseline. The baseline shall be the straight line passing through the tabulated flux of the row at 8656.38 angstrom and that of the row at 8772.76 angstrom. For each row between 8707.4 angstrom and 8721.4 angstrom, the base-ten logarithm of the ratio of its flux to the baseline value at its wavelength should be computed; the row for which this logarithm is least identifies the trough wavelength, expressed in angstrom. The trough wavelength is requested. 8708.36 angstrom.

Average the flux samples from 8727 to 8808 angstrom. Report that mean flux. 222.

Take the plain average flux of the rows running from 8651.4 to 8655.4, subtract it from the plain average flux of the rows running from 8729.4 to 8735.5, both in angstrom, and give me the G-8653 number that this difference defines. -11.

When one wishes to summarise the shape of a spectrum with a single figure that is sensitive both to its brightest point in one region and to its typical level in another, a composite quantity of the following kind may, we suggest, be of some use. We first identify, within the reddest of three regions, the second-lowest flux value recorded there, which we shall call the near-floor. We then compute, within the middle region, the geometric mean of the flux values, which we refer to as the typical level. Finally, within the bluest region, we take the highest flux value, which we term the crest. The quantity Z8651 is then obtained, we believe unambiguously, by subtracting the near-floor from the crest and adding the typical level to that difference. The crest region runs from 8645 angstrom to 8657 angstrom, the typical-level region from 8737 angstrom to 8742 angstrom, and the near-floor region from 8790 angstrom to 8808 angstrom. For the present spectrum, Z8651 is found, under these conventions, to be 226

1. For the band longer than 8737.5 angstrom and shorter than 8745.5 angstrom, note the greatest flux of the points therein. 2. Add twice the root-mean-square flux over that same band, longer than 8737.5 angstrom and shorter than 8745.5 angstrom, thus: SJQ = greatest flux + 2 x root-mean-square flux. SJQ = 648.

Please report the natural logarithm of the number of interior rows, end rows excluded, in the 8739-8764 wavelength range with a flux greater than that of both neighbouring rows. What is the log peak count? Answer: 1.4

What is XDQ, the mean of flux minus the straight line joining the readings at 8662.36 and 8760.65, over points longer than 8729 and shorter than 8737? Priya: 21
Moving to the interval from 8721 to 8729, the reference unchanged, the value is 25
